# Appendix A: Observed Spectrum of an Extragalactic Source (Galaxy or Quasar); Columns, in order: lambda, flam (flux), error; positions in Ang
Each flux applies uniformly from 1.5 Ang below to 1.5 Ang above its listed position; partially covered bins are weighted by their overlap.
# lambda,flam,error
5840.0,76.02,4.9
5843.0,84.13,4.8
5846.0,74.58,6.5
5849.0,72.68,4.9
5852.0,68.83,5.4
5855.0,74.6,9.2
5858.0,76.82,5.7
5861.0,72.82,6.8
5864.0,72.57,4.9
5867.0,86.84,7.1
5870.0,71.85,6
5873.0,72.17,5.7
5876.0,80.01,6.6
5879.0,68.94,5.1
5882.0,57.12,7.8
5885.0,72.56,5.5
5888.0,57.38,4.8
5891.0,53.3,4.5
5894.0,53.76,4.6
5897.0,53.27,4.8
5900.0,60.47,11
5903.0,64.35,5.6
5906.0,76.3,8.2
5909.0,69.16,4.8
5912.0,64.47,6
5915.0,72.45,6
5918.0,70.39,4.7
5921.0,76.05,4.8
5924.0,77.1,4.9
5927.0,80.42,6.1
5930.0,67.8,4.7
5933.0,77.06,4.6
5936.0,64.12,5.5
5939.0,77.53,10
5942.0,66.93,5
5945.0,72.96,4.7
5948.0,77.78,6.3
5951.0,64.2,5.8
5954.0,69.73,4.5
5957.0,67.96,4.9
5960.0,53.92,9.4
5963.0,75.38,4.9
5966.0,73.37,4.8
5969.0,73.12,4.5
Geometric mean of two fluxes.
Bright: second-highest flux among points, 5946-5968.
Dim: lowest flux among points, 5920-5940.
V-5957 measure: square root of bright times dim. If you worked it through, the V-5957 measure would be 70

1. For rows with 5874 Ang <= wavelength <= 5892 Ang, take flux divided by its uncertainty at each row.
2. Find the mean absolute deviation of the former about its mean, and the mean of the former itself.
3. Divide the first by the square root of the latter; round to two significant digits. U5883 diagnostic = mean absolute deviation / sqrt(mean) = 0.42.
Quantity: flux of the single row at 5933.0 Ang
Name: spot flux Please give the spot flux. 77.06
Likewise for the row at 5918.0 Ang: 70.39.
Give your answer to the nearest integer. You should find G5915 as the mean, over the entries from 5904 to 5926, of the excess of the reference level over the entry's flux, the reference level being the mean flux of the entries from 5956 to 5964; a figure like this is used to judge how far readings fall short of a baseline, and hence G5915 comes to -7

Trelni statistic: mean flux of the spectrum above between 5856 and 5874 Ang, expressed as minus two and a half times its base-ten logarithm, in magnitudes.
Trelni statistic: -4.70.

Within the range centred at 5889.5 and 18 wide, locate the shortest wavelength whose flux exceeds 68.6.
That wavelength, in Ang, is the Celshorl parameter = 5885.0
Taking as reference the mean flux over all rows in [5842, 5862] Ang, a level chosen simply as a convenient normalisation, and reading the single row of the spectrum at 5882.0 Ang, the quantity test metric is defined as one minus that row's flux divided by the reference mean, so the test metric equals 0.24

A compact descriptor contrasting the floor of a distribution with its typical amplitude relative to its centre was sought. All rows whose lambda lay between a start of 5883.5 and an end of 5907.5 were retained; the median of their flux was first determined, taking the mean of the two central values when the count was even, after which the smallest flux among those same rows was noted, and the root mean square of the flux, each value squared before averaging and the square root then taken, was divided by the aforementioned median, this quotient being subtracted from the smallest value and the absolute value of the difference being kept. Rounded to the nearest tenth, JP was 52.2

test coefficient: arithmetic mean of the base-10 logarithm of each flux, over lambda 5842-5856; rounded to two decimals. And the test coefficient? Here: 1.87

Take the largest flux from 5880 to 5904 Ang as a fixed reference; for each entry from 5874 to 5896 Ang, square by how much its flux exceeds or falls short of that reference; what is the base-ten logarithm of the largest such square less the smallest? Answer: 2.6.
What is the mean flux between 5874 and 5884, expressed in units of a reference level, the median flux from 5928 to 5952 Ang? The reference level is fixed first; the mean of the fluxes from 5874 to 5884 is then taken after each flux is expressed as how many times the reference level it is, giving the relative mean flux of 0.98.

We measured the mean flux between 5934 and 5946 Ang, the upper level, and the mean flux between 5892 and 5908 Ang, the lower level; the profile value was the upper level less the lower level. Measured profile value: 9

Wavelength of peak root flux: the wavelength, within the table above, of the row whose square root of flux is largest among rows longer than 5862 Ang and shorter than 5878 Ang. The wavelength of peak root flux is 5867.0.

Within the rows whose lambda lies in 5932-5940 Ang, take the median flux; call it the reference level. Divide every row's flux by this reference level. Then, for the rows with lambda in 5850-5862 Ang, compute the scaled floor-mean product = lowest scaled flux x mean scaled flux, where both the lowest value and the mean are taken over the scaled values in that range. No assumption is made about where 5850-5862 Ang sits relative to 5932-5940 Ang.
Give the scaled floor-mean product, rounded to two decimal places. 0.85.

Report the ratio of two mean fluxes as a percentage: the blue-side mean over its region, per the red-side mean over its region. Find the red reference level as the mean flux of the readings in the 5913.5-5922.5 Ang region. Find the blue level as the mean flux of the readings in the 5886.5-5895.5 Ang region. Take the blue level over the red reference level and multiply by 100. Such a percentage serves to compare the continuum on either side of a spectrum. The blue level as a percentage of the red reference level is 75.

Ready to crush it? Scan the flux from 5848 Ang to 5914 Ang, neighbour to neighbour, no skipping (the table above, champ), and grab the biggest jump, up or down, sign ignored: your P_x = 15.4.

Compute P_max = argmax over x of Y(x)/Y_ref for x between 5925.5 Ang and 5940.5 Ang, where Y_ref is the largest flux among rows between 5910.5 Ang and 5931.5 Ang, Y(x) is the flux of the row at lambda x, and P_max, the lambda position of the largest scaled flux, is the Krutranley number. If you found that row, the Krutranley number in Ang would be 5927.0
